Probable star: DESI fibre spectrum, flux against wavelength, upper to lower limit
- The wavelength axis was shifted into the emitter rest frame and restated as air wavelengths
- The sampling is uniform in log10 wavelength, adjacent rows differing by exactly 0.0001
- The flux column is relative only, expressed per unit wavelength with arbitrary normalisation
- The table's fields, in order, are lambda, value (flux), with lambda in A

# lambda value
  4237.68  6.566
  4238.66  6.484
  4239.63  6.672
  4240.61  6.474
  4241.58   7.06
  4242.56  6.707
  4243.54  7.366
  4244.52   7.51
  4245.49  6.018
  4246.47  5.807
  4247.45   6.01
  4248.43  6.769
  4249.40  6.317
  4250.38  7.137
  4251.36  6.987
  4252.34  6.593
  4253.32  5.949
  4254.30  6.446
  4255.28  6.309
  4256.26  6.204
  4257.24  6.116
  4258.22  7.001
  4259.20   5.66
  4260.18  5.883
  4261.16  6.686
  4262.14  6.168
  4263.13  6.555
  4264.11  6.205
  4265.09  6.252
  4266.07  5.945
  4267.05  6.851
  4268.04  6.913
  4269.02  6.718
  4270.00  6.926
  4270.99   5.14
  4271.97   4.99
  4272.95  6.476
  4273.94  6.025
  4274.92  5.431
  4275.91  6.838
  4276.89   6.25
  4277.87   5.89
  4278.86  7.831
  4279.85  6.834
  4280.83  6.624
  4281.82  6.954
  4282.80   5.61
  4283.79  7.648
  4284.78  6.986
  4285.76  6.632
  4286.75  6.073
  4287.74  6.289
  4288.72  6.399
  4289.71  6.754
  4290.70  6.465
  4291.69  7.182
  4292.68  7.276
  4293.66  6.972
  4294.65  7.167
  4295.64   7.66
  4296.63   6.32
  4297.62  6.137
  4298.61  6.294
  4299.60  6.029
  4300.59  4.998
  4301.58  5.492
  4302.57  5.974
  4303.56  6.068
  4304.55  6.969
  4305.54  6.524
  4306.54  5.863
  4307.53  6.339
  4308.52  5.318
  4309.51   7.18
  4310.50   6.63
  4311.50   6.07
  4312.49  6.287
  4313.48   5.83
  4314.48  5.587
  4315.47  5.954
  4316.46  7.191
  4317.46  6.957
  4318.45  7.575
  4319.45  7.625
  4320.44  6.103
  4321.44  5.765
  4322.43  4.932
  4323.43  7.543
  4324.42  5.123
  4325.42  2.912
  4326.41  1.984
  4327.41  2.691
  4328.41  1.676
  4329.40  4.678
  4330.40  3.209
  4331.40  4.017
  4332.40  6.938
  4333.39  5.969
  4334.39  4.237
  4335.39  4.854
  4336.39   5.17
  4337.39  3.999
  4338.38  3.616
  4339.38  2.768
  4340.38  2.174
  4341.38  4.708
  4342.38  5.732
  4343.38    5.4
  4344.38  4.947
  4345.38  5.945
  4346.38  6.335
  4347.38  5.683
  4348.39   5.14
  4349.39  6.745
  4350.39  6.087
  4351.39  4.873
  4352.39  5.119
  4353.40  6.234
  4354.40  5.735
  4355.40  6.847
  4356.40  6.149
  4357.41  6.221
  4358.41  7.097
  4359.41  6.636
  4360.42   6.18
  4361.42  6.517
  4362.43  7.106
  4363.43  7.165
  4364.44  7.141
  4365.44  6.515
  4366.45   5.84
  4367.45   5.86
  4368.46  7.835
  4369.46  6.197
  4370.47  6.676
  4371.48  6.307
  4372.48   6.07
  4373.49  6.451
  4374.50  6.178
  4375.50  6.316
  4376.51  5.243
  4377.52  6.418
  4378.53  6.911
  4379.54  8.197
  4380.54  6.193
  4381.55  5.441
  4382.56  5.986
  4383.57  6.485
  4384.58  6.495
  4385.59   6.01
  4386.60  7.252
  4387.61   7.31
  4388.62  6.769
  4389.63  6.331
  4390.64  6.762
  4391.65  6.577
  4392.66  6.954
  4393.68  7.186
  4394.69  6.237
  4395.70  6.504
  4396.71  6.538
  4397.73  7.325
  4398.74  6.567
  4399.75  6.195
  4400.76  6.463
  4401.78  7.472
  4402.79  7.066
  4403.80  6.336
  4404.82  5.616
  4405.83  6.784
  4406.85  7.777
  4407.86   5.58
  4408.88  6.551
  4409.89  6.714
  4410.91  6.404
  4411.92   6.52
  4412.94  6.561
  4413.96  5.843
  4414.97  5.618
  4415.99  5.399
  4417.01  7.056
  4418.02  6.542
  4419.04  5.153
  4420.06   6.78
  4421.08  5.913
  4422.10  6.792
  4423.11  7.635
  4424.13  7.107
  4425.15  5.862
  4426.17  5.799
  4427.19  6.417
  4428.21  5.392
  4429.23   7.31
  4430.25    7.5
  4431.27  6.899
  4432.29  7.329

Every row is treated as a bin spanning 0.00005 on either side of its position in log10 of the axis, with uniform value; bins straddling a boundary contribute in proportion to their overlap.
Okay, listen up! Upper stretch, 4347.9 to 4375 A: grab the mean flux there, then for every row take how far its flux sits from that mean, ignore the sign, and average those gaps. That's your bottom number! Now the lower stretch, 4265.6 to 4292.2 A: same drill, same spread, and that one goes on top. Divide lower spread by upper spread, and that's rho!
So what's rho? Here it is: 1.1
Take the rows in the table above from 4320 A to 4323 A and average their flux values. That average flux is 5.6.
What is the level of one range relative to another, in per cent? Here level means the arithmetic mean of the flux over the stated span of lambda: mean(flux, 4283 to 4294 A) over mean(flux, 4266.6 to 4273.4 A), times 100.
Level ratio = 108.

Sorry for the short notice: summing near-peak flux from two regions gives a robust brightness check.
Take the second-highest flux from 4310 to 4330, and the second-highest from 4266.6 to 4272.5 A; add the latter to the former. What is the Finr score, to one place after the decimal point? 14.5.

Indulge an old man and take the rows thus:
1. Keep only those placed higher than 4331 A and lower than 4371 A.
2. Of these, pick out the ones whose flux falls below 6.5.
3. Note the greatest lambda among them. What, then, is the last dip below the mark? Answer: 4369.46 A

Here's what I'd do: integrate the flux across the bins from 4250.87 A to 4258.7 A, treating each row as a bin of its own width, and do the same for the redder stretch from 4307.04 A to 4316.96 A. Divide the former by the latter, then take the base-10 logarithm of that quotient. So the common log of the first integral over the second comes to -0.09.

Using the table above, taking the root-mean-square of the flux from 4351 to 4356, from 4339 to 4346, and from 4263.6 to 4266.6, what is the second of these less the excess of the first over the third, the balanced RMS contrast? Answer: 5.06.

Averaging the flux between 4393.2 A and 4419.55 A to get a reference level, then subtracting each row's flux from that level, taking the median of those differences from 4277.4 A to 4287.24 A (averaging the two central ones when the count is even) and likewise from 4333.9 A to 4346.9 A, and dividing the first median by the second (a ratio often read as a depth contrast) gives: -0.2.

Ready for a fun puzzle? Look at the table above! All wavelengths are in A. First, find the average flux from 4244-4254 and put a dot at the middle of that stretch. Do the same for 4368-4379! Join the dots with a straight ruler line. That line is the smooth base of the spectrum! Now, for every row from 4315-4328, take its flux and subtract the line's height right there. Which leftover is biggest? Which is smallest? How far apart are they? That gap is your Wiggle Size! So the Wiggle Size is 5.6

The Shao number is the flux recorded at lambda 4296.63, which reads 6.32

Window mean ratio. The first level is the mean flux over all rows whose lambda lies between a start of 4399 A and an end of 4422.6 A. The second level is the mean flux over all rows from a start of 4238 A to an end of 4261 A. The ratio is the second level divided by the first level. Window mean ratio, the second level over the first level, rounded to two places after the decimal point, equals 1.02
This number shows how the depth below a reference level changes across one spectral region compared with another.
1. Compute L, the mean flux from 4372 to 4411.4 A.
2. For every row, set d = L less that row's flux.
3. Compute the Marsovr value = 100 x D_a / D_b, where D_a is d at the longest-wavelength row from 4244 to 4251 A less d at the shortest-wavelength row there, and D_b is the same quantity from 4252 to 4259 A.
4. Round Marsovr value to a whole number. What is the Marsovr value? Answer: -91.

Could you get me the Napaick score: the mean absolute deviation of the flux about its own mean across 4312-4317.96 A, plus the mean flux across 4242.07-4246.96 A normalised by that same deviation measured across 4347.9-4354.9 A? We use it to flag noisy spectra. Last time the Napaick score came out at 12.3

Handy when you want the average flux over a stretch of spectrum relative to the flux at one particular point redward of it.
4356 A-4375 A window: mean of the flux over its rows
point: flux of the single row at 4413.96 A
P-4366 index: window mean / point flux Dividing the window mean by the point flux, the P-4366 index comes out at 1.12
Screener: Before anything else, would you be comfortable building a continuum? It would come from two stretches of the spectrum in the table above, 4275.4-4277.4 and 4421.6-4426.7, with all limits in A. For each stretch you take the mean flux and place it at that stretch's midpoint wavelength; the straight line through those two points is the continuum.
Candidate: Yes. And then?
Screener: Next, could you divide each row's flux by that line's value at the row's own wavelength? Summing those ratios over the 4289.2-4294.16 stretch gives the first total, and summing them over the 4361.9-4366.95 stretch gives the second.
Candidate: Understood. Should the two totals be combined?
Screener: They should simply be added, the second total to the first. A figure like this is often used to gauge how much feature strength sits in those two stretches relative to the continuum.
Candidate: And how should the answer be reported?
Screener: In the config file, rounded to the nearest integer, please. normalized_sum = 10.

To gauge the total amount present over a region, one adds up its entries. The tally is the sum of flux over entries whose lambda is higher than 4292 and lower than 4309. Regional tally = 107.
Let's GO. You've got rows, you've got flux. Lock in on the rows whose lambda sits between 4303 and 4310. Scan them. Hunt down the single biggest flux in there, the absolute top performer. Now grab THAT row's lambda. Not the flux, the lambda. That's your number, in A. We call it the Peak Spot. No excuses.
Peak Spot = 4309.51 A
